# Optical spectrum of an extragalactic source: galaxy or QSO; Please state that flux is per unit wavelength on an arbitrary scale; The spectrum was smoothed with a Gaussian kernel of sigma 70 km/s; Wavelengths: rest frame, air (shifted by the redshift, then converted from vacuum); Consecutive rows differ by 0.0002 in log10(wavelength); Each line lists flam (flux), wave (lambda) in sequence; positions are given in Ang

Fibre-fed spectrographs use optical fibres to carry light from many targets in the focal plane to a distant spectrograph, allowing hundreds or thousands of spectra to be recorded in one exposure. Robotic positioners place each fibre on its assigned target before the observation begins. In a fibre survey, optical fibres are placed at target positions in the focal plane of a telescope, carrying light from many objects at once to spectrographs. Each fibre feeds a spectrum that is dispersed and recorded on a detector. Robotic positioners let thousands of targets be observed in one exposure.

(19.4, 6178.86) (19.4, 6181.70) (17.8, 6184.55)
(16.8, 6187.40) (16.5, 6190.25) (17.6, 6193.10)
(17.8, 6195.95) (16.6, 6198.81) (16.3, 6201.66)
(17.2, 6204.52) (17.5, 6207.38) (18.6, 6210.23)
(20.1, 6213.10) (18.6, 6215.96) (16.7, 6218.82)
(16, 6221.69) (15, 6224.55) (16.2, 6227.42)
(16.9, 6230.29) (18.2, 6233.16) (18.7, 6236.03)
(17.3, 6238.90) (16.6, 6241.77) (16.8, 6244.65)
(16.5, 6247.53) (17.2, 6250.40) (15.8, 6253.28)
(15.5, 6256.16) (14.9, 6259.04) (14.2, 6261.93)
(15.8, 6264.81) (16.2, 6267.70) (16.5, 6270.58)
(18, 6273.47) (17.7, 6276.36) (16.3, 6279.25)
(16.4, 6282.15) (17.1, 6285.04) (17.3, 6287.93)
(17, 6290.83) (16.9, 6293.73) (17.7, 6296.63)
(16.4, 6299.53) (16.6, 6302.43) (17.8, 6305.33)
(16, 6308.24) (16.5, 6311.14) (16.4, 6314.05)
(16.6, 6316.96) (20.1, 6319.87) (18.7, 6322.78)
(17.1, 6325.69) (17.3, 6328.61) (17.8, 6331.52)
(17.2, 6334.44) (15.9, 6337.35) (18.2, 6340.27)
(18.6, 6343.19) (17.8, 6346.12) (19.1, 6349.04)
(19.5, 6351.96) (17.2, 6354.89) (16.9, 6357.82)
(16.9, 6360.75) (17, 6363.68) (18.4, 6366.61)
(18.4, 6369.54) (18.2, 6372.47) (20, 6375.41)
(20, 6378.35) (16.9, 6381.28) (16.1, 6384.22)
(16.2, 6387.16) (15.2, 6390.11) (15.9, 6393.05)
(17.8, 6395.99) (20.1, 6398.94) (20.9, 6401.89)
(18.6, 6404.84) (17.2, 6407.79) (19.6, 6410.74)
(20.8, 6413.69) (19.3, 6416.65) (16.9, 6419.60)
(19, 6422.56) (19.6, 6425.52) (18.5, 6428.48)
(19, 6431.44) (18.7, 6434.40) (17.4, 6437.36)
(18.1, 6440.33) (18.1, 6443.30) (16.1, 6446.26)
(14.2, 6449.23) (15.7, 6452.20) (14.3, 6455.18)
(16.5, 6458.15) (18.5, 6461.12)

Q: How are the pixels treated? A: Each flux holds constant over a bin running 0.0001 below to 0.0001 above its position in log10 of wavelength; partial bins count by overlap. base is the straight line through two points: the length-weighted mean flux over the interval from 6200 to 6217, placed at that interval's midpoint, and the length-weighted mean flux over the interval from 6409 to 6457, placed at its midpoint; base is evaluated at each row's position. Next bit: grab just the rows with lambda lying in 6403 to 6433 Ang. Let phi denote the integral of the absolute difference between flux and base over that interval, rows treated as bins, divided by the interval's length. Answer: 1.4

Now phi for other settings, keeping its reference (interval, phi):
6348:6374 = 0.9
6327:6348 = 0.7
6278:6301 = 1.1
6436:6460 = 1.6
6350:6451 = 1.3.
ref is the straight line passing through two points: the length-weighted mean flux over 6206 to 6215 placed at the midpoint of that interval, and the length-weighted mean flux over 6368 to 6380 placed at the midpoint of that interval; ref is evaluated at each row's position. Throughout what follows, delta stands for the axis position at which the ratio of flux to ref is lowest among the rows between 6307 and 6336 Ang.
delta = 6308.24 Ang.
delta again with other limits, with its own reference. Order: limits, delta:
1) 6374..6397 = 6390.11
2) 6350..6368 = 6360.75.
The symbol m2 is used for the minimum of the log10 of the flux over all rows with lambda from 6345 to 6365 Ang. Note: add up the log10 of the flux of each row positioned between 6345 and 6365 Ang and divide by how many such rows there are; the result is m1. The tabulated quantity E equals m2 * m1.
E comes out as 1.53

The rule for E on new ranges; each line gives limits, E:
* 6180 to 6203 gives 1.50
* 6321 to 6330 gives 1.54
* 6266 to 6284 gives 1.48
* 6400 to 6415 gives 1.59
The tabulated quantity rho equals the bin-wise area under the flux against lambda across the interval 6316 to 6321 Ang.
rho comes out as 92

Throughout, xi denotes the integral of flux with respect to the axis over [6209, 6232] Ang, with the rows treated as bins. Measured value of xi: 397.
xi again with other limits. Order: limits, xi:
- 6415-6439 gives 445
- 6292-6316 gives 403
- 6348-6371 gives 412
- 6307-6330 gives 399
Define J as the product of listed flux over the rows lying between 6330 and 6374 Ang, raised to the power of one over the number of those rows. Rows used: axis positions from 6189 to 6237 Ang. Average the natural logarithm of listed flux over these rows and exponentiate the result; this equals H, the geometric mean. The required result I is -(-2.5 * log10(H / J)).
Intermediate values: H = 17.3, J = 17.8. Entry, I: -0.031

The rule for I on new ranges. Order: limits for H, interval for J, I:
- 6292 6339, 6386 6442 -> -0.069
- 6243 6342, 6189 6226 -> -0.027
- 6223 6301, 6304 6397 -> -0.058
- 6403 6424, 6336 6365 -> 0.063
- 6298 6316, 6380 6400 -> -0.014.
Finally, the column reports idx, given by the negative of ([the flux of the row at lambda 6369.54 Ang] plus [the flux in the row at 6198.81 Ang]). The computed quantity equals -35.0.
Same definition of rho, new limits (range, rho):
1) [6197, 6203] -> 99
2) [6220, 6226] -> 93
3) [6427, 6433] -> 113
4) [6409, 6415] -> 120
